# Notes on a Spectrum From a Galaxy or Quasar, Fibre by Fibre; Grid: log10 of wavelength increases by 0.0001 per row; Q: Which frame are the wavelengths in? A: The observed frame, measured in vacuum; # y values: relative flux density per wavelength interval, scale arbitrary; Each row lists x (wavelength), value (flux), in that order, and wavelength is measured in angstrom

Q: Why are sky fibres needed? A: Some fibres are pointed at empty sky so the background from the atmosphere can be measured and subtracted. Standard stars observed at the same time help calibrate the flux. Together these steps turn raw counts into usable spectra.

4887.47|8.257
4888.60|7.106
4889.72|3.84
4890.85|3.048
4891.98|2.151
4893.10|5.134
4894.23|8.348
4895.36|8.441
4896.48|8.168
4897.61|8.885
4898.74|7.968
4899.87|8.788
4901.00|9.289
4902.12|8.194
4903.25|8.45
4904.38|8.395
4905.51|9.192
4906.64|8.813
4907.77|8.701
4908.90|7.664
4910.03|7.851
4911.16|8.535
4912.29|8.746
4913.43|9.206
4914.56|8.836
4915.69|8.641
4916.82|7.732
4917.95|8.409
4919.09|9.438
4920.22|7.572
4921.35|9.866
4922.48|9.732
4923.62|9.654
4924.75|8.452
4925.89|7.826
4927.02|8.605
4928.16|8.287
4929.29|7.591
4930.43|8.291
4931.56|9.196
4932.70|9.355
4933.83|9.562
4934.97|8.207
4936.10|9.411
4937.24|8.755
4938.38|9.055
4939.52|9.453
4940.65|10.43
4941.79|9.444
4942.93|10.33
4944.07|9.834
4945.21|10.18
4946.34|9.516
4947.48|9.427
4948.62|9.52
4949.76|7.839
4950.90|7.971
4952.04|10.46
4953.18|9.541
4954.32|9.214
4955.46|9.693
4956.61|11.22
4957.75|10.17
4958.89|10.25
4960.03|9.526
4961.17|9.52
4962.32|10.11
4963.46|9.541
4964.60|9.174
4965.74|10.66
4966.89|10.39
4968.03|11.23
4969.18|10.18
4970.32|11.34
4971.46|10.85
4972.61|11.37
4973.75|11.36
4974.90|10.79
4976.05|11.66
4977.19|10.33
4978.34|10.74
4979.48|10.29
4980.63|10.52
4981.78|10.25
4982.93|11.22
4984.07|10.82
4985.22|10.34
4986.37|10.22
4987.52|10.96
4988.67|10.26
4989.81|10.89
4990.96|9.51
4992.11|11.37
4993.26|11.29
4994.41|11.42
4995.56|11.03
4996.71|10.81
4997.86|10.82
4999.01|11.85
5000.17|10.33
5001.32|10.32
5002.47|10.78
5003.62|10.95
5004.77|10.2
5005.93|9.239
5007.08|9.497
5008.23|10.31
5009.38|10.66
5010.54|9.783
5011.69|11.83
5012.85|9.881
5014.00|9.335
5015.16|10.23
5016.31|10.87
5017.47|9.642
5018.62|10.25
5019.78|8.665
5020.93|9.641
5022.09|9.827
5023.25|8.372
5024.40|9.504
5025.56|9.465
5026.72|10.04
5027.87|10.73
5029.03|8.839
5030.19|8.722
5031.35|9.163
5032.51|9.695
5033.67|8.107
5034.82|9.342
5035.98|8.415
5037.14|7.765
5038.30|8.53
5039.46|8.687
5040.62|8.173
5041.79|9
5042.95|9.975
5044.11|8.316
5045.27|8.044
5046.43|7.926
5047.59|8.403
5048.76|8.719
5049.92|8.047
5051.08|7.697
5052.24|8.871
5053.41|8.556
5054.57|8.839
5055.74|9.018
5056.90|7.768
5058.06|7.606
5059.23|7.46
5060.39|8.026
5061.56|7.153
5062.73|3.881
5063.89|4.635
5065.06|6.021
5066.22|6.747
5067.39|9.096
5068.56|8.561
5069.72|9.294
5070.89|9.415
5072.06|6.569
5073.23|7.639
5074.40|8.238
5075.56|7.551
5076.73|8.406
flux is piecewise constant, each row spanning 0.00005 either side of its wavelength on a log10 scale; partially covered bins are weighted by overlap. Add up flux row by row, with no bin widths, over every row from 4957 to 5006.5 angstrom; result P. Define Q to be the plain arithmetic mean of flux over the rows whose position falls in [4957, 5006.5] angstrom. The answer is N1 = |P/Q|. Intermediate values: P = 455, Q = 10.6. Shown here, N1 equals 43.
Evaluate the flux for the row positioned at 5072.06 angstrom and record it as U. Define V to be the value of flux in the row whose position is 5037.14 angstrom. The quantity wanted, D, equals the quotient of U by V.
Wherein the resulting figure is 0.85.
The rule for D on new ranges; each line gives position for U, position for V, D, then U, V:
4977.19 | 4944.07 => 1.05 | 10.33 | 9.834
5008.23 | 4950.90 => 1.29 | 10.31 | 7.971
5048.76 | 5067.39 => 0.96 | 8.719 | 9.096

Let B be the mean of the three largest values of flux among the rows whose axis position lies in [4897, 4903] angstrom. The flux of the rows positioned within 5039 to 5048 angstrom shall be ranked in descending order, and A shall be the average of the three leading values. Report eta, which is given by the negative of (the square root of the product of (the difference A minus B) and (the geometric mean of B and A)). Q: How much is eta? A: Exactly -1.5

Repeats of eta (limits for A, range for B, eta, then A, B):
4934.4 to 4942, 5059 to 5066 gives -4.4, 9.8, 7.5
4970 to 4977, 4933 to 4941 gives -4.2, 11.5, 9.8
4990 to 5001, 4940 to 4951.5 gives -3.7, 11.5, 10.3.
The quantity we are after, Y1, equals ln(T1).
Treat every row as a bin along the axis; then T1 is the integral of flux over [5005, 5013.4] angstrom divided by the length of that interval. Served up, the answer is 2.32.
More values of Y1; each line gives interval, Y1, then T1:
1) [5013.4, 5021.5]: 2.28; 9.8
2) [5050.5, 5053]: 2.12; 8.3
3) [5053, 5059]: 2.12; 8.3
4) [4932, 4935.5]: 2.20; 9.1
